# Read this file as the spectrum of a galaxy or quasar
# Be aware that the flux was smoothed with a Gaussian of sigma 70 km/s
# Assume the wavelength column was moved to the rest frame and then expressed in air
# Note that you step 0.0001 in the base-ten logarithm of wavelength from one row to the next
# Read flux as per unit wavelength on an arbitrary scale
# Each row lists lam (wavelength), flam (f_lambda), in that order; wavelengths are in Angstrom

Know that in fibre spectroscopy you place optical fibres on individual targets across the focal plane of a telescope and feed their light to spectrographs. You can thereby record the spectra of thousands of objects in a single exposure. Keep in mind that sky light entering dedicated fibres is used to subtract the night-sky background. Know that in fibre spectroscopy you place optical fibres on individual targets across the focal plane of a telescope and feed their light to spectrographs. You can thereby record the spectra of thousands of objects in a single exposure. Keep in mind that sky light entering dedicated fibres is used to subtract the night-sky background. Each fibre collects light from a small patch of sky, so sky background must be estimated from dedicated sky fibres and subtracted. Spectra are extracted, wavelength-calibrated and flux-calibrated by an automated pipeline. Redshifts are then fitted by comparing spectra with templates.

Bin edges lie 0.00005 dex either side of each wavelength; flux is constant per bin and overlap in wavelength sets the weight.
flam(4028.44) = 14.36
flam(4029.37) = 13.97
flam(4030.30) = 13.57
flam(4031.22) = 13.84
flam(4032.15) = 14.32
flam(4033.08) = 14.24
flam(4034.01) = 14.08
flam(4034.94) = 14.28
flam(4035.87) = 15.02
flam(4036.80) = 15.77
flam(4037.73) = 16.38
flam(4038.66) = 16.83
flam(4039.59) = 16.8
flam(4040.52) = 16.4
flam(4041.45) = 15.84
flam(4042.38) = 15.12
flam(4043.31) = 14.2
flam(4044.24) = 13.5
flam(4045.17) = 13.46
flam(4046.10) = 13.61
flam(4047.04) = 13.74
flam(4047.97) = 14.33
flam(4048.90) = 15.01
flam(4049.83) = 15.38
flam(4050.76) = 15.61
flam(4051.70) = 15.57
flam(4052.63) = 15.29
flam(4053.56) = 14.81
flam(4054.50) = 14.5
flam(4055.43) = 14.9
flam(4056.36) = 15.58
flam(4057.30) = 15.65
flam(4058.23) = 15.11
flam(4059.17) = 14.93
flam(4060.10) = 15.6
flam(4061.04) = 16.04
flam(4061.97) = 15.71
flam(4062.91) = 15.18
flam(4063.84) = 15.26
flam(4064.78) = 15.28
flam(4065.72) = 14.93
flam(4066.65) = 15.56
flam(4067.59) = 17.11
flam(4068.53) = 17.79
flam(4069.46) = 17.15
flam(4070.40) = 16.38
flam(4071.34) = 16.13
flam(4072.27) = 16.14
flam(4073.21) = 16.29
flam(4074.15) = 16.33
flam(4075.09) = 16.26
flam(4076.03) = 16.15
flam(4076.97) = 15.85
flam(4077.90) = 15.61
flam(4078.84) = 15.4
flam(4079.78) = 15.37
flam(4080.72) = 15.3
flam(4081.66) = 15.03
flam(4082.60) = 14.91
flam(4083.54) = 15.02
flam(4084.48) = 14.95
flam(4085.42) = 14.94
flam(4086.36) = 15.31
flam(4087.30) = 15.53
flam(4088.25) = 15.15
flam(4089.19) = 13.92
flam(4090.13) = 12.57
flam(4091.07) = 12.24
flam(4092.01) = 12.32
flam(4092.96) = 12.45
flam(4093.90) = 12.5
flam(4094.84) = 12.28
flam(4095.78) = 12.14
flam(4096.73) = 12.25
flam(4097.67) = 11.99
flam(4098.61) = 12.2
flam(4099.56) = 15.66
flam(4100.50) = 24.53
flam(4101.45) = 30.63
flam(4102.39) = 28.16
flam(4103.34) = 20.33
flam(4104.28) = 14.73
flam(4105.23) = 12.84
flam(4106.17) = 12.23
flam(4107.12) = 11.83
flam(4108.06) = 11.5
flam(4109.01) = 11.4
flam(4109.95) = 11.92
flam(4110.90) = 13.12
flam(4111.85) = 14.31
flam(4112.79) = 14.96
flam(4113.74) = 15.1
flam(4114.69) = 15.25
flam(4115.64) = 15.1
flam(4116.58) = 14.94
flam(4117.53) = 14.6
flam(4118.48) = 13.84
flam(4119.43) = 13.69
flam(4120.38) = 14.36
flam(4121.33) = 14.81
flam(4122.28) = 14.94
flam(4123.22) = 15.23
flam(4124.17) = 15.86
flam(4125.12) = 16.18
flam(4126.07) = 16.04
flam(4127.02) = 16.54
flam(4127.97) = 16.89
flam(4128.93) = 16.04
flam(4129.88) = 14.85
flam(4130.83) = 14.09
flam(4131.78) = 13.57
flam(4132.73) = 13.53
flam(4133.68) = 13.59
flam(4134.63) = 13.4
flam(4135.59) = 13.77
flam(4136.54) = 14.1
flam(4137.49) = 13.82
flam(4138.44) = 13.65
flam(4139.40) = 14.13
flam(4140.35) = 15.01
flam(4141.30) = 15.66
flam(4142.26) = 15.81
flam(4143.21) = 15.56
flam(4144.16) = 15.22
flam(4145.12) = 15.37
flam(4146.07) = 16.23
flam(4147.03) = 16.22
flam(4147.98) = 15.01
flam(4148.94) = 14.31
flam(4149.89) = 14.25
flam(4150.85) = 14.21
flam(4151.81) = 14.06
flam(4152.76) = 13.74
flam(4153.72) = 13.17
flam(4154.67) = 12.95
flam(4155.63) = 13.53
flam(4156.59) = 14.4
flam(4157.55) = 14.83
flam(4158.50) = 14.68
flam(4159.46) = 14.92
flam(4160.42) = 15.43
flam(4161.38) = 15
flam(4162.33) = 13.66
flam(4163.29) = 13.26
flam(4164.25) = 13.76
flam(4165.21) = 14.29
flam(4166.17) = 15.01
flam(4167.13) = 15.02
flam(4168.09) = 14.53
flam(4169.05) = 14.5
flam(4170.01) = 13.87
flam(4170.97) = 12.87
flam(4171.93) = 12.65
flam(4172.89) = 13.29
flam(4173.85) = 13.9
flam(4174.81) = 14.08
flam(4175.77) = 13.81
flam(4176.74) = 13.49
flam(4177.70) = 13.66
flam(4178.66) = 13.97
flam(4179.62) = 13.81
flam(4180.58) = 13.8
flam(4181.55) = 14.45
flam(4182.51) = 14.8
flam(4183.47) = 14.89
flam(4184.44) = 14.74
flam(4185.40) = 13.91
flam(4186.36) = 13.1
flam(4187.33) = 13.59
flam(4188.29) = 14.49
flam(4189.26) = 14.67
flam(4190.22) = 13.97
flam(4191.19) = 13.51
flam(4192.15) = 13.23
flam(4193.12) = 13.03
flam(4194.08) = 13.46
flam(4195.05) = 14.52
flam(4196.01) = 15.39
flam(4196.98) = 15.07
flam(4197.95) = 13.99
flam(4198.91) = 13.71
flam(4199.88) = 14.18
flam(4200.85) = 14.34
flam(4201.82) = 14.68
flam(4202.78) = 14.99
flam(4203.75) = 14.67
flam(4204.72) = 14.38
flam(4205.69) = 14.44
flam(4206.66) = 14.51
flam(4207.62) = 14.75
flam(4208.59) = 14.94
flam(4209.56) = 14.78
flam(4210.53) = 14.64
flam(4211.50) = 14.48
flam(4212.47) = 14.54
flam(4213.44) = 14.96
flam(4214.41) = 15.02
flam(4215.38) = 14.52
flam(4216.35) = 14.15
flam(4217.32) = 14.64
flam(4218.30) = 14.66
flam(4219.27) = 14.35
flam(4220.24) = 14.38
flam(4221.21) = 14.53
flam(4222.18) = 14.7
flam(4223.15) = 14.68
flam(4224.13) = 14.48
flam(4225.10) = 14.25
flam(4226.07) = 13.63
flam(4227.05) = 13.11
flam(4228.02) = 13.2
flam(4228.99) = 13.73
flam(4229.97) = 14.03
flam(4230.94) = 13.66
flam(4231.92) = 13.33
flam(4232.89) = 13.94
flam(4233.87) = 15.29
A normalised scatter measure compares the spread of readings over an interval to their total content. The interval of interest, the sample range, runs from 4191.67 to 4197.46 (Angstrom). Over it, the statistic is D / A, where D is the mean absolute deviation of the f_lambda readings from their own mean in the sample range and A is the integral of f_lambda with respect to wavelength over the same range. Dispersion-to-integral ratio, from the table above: 0.0107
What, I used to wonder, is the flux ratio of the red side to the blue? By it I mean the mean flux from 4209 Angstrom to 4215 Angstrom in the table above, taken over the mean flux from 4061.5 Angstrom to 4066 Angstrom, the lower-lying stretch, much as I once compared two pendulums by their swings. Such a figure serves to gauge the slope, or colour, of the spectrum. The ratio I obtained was 0.96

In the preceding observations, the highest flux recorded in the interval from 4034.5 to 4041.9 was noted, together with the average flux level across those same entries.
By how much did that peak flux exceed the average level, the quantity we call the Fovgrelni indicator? 0.91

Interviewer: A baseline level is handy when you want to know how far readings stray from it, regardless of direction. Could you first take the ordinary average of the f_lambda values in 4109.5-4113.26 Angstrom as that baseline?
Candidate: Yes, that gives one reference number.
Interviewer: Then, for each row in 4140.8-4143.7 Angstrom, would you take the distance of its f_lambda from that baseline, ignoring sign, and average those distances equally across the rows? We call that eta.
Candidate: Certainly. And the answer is 2.1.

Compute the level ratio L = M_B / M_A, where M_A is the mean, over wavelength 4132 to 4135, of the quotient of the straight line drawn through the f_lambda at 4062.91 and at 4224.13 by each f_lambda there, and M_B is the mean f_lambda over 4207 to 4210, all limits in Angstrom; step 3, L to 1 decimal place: 13.5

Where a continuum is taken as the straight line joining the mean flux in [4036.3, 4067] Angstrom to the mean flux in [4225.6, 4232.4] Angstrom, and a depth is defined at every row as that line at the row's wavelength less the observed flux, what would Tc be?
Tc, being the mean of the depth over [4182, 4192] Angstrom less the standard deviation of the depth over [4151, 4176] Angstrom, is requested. -1.0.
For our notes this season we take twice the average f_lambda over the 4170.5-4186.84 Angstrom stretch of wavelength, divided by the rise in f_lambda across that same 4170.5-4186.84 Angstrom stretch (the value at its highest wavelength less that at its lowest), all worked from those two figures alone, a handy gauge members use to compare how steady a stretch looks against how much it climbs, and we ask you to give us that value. 120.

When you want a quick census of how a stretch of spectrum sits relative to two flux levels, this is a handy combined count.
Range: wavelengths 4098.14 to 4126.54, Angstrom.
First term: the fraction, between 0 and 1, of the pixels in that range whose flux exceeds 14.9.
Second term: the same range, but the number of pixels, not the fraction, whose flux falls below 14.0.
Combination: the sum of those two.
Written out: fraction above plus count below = 10.5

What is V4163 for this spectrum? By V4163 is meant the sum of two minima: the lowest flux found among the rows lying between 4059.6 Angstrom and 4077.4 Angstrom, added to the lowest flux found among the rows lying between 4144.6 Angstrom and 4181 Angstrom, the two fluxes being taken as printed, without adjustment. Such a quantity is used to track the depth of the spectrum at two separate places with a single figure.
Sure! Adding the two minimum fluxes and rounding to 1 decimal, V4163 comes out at 27.6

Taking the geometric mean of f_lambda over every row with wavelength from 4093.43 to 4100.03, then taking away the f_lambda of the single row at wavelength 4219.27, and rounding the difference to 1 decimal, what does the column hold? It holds -1.7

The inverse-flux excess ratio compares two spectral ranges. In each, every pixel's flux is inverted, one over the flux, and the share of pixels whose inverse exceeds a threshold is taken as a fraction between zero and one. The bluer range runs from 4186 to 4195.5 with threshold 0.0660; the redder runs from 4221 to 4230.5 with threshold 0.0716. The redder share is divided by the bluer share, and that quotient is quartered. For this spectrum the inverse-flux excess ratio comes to 0.10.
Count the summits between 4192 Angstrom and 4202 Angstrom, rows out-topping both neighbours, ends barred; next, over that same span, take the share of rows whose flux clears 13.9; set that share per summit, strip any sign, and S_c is 0.6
